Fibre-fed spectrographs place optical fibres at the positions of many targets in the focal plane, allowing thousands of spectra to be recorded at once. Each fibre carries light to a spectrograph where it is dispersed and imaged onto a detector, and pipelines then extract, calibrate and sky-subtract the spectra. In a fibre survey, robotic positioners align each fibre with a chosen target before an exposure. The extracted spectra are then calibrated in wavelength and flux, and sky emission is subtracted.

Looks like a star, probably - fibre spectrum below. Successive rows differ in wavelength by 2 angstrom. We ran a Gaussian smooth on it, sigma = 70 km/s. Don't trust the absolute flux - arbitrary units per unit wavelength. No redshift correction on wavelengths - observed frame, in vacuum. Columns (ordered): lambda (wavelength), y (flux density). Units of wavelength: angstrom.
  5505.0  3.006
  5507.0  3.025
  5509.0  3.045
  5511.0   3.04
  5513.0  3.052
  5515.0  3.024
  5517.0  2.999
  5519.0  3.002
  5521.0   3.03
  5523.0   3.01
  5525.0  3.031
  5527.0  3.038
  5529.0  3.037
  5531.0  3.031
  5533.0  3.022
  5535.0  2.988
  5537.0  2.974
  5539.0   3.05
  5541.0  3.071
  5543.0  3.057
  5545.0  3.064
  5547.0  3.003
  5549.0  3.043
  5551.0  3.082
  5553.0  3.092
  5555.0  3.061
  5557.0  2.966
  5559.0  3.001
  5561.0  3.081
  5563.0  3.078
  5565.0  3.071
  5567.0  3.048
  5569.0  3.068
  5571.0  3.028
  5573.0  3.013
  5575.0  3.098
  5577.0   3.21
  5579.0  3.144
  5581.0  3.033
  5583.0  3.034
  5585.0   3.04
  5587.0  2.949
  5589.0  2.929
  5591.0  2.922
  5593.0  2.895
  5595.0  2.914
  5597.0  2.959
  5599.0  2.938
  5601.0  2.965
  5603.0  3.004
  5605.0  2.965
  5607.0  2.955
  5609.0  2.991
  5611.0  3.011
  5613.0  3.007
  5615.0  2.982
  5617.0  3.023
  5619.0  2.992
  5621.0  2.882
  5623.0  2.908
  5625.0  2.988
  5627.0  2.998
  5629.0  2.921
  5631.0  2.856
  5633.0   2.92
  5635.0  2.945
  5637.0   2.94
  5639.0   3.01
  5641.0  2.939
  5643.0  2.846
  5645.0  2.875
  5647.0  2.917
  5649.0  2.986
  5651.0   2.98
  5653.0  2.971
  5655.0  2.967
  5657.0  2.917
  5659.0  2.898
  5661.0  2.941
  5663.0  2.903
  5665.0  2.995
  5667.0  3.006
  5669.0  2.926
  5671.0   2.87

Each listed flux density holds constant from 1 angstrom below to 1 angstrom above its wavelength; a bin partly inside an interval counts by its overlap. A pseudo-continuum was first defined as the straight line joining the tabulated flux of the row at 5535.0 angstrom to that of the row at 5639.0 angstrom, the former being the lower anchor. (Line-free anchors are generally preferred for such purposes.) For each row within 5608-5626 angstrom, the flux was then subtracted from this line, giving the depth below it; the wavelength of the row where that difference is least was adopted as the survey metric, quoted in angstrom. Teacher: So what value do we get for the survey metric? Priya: 5617.0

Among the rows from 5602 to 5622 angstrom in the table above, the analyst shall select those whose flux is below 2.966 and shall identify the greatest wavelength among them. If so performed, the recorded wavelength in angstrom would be 5621.0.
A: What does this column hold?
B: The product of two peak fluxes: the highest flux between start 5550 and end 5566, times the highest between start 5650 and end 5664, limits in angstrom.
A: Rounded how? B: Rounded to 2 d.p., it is 9.21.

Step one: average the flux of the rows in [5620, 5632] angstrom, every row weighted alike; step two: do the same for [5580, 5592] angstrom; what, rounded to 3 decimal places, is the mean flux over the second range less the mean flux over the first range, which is 0.059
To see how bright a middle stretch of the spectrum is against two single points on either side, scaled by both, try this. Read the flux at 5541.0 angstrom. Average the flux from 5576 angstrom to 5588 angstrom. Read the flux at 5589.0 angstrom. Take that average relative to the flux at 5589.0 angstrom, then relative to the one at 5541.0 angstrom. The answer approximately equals 0.341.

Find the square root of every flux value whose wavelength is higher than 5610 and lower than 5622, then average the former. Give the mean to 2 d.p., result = 1.73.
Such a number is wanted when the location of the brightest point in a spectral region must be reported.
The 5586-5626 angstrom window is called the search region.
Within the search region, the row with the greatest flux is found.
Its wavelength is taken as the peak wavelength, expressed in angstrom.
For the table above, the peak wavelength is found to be 5617.0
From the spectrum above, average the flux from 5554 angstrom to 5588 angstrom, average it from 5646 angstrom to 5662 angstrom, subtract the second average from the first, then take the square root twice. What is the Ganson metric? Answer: 0.57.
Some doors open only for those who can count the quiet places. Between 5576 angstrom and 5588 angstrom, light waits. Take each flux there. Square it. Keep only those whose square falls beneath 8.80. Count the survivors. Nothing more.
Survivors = 1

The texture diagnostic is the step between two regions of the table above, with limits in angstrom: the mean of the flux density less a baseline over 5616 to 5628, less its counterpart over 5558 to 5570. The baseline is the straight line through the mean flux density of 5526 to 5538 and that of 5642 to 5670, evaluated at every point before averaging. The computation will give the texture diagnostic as -0.057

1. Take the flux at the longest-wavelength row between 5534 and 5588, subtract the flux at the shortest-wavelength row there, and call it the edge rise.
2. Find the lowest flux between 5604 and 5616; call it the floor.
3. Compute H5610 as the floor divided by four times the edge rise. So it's -19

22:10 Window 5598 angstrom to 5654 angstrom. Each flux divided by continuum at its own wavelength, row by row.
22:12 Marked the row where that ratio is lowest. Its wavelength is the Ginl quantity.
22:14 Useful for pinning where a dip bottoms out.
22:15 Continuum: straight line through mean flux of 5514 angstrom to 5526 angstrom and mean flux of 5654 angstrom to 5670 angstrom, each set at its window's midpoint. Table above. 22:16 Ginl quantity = 5643.0 angstrom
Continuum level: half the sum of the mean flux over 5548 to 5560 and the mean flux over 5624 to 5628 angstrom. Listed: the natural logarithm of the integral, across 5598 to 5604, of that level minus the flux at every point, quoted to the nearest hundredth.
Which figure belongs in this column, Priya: -1.25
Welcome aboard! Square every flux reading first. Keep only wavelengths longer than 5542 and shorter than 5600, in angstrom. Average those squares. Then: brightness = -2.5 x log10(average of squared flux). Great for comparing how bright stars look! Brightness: -2.41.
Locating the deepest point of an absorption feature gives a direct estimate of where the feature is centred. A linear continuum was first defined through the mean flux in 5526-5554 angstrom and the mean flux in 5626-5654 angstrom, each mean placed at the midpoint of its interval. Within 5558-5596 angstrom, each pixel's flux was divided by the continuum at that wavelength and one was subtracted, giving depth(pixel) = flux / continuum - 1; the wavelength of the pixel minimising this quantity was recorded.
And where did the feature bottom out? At 5593.0 angstrom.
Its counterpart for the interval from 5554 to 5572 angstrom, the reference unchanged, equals 5557.0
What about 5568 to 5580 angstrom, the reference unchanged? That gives 5573.0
